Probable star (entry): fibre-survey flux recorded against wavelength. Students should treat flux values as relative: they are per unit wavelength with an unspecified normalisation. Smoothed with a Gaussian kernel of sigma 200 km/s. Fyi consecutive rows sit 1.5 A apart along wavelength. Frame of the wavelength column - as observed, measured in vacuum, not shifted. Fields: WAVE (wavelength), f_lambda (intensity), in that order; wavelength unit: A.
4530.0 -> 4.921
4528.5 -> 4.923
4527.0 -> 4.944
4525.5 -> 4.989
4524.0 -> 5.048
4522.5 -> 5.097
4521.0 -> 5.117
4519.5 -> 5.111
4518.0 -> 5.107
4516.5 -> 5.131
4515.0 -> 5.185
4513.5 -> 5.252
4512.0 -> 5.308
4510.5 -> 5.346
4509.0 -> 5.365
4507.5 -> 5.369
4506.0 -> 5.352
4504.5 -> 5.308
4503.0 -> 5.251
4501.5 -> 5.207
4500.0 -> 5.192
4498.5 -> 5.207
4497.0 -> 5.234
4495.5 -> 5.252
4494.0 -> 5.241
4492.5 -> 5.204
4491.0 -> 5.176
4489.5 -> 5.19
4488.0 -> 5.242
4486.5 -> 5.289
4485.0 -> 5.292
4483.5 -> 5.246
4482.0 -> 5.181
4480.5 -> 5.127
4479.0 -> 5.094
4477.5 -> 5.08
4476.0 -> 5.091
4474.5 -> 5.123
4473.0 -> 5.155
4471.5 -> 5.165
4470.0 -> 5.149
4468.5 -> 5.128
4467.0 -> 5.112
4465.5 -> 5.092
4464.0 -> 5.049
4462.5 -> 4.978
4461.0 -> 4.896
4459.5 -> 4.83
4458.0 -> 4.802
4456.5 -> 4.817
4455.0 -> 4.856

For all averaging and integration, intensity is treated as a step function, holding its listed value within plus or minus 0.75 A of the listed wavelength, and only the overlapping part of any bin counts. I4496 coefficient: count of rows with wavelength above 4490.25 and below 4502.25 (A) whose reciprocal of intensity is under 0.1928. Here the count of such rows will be 7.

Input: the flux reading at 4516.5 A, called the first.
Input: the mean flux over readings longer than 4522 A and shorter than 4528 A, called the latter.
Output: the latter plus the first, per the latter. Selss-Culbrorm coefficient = 2.02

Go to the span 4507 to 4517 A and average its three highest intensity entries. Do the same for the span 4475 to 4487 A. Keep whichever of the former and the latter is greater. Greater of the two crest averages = 5.36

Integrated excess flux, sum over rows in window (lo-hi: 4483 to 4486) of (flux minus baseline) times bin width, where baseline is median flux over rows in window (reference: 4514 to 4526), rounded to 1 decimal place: 0.5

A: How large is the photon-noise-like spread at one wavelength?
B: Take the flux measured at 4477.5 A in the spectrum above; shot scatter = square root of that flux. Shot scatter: 2.25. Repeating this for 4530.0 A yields 2.22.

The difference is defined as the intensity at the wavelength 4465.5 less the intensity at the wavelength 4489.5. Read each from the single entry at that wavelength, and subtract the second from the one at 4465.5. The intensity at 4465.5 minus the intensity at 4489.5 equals -0.10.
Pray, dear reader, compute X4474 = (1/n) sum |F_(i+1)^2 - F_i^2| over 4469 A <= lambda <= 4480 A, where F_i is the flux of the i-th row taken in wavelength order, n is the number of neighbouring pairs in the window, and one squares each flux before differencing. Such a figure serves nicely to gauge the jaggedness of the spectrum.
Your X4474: 0.20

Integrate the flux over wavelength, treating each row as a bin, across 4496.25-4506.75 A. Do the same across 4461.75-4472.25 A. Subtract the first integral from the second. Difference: -1.6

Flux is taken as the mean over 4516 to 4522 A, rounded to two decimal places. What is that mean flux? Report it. 5.12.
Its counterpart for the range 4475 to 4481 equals 5.10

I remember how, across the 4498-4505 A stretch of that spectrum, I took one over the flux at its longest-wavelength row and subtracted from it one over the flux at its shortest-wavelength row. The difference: -0.004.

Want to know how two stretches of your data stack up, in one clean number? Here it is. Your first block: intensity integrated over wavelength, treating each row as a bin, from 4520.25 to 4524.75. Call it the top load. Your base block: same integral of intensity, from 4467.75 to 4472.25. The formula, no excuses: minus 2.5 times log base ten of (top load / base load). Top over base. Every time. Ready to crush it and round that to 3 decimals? 0.013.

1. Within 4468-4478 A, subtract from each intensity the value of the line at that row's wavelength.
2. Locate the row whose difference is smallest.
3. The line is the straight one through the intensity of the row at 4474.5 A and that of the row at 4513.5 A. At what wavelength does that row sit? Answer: 4477.5 A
